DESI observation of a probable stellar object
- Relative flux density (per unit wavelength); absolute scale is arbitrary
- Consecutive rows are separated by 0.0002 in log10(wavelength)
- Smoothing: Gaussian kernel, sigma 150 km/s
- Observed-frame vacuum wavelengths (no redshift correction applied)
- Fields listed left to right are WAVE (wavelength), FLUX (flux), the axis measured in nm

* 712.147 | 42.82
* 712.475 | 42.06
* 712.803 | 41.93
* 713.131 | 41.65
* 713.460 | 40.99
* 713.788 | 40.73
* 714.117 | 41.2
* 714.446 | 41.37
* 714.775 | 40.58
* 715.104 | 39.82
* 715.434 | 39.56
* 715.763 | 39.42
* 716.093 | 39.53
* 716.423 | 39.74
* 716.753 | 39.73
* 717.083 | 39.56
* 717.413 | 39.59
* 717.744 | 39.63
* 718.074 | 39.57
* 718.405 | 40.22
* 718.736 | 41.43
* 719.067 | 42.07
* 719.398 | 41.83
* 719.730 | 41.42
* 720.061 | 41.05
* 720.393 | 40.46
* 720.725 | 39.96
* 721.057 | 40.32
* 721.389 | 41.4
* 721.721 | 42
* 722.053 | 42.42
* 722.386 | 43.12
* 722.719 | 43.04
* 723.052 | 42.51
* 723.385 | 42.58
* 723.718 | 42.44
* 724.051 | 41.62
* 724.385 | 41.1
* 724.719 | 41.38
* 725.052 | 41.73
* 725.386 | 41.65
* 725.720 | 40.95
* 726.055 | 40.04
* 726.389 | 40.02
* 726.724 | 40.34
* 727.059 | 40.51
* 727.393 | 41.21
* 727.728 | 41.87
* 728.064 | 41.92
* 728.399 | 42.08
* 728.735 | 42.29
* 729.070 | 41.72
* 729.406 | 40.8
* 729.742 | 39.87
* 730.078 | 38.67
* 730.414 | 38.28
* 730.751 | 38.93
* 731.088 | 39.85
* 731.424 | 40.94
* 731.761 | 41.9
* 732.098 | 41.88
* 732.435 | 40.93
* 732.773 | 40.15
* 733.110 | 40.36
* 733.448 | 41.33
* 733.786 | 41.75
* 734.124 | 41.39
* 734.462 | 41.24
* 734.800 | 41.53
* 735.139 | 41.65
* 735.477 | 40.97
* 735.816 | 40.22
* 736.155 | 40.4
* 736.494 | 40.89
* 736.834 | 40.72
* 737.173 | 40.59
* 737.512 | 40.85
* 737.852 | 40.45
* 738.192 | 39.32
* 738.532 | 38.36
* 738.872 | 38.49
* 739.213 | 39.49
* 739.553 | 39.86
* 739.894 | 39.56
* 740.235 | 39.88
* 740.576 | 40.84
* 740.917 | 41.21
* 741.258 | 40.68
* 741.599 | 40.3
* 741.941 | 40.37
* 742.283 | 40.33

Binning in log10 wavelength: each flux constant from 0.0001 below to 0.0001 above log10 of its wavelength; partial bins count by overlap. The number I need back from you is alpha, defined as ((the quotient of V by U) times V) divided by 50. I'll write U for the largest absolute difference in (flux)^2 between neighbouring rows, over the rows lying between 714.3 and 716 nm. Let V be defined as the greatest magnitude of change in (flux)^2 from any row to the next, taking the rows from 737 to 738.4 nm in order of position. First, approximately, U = 65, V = 90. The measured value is 2.51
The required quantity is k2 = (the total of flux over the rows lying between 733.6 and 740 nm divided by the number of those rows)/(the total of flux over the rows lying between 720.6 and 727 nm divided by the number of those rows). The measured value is 0.97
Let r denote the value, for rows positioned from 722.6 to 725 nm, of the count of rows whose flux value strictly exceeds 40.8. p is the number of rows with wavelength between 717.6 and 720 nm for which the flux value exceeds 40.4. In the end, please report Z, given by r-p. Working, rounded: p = 4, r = 7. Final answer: 3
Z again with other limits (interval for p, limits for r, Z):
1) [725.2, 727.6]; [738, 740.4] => -4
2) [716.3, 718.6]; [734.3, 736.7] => 5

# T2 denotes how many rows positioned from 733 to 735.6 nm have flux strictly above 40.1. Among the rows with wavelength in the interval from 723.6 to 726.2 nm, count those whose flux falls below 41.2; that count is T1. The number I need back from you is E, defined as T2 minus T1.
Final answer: 5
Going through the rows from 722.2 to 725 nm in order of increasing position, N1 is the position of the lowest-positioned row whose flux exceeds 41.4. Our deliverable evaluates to 722.386 nm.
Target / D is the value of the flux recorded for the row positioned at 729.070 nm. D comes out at 41.72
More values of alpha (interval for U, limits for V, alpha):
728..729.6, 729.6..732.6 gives 2.34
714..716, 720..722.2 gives 2.41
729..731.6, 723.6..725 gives 1.01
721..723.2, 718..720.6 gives 2.21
